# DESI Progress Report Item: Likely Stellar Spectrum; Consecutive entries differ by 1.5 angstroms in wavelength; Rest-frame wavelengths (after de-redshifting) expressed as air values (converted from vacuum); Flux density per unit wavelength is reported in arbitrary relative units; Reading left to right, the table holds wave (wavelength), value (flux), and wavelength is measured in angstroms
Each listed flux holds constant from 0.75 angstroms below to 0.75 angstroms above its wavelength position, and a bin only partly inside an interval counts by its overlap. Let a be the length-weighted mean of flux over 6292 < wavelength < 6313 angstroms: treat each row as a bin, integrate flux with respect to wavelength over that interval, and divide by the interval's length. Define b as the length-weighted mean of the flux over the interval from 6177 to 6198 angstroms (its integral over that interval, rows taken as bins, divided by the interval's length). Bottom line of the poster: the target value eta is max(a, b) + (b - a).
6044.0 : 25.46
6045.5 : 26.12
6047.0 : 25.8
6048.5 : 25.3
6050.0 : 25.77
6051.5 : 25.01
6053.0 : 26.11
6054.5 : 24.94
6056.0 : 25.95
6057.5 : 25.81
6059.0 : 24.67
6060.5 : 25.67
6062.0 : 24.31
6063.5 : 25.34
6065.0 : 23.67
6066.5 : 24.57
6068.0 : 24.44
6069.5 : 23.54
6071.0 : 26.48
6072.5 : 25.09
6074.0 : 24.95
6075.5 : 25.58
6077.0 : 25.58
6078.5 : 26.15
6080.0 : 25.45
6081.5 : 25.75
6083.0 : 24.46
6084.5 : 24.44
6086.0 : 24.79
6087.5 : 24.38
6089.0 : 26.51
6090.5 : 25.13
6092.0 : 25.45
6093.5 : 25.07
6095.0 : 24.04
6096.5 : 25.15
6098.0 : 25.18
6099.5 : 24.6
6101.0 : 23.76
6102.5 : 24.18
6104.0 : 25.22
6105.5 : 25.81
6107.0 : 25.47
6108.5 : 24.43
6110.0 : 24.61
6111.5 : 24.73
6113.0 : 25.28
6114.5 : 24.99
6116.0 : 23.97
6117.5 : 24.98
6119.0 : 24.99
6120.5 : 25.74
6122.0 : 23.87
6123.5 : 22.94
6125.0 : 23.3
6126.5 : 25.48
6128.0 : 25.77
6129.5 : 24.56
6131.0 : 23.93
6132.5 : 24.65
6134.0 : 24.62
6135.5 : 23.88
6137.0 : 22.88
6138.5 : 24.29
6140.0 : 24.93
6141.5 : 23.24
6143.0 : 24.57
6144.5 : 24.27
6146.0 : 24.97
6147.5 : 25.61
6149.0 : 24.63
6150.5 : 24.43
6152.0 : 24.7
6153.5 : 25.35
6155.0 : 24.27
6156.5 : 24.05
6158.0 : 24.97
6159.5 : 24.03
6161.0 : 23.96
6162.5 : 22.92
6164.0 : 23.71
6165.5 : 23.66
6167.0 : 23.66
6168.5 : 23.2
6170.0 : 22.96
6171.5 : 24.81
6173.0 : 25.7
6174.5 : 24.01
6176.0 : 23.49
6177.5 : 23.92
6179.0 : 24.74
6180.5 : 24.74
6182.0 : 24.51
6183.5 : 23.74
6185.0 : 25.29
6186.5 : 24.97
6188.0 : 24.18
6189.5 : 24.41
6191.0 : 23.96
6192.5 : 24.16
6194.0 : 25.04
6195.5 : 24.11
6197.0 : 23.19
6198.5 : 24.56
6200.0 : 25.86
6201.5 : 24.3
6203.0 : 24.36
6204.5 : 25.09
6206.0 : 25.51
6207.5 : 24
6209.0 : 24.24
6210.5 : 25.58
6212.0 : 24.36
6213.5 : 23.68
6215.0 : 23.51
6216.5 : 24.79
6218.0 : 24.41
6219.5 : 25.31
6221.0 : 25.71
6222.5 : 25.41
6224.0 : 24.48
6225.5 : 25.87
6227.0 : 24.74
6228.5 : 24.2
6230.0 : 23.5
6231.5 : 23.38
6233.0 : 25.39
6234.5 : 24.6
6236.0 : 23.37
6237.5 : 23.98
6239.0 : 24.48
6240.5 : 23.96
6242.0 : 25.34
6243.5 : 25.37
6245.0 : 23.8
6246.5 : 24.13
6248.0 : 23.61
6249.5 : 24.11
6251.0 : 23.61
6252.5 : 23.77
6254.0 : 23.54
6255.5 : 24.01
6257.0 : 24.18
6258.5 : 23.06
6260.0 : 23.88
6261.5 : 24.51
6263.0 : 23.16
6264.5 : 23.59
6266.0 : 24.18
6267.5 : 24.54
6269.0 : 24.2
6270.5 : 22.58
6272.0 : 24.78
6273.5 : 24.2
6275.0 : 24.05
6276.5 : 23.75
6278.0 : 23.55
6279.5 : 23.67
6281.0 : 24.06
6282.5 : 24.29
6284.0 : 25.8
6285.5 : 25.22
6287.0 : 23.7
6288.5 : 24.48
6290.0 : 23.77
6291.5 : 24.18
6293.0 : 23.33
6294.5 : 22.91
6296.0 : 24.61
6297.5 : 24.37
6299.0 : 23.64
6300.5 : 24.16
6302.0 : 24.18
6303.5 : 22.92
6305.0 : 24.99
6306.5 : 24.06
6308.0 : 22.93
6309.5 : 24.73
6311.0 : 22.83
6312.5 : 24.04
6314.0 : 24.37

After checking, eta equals 24.9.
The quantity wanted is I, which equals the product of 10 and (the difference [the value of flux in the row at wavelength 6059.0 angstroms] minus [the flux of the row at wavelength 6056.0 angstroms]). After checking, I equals -13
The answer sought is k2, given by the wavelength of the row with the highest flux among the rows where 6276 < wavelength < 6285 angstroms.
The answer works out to 6284.0 angstroms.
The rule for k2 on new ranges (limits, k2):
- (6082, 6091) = 6089.0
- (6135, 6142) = 6140.0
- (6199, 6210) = 6200.0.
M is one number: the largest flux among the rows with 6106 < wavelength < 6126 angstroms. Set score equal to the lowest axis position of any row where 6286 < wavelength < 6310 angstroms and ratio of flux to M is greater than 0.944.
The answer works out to 6288.5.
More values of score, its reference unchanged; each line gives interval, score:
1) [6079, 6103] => 6080.0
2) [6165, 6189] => 6171.5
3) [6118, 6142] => 6119.0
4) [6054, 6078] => 6054.5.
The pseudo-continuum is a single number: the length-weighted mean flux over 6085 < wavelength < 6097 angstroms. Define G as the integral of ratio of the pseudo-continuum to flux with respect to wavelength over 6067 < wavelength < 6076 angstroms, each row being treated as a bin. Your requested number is 9.035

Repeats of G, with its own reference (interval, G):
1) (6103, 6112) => 9.011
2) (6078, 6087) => 8.979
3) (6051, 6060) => 8.869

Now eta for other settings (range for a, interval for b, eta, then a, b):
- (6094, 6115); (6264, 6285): 24.1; 24.8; 24.1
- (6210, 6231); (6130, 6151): 24.4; 24.7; 24.4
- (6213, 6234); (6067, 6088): 25.5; 24.6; 25.1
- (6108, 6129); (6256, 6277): 23.9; 24.7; 23.9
